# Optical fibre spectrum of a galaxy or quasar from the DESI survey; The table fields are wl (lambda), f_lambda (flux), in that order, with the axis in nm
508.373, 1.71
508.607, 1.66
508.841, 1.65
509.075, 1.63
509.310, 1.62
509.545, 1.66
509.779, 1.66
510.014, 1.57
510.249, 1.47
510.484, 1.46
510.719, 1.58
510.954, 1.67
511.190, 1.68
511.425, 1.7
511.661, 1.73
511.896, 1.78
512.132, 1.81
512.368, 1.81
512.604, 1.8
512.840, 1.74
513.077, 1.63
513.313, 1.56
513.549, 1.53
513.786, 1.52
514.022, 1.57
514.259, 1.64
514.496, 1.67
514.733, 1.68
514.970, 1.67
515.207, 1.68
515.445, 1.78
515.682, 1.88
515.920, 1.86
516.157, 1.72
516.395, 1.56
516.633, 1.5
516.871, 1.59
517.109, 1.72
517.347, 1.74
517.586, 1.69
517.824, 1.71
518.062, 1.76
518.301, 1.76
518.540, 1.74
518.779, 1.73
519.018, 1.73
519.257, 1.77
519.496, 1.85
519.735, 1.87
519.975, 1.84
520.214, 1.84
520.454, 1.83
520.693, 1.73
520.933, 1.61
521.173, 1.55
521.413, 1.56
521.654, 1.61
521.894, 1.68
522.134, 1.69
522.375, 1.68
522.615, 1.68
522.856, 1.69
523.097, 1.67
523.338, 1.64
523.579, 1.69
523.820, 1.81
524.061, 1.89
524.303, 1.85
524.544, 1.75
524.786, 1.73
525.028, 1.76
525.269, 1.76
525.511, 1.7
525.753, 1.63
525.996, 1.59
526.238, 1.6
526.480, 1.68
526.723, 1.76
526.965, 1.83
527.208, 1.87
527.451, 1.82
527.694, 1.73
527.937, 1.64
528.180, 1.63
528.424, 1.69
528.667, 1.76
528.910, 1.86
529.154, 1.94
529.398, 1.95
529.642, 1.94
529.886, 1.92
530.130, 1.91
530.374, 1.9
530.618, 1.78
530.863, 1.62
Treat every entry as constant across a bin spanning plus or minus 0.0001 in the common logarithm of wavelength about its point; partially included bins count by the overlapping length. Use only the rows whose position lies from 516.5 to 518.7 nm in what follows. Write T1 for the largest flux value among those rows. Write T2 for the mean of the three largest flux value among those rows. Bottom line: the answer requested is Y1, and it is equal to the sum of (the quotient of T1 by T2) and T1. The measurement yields 2.76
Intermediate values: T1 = 1.76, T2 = 1.75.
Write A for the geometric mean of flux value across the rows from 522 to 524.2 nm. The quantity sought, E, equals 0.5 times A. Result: 0.86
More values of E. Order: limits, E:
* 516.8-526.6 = 0.86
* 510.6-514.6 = 0.83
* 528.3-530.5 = 0.94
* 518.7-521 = 0.89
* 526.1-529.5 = 0.88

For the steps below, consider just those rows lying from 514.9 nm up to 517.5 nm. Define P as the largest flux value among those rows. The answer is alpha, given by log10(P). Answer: 0.274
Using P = 1.88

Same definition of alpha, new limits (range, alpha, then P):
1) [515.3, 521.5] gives 0.274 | 1.88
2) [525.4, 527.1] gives 0.262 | 1.83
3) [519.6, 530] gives 0.290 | 1.95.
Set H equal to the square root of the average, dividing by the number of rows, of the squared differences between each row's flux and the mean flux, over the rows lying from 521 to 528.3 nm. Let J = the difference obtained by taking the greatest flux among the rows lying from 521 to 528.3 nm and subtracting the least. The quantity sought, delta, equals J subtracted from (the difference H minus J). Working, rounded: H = 0.089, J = 0.340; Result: -0.59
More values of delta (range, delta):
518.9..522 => -0.53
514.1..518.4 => -0.67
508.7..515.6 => -0.61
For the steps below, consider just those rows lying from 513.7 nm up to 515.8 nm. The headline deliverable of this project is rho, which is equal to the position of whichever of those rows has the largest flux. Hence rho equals 515.682 nm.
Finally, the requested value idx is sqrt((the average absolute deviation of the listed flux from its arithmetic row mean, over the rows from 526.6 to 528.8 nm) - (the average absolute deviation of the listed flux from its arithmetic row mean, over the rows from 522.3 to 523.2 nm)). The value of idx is 0.25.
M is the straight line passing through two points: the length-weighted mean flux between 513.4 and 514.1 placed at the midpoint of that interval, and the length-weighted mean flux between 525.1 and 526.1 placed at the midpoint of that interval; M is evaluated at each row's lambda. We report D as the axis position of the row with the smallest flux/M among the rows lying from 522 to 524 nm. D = 523.338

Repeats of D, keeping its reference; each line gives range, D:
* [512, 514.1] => 513.786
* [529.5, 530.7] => 530.618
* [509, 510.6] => 510.484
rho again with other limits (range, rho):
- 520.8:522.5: 522.134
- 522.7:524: 523.820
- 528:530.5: 529.398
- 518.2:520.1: 519.735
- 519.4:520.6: 519.735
